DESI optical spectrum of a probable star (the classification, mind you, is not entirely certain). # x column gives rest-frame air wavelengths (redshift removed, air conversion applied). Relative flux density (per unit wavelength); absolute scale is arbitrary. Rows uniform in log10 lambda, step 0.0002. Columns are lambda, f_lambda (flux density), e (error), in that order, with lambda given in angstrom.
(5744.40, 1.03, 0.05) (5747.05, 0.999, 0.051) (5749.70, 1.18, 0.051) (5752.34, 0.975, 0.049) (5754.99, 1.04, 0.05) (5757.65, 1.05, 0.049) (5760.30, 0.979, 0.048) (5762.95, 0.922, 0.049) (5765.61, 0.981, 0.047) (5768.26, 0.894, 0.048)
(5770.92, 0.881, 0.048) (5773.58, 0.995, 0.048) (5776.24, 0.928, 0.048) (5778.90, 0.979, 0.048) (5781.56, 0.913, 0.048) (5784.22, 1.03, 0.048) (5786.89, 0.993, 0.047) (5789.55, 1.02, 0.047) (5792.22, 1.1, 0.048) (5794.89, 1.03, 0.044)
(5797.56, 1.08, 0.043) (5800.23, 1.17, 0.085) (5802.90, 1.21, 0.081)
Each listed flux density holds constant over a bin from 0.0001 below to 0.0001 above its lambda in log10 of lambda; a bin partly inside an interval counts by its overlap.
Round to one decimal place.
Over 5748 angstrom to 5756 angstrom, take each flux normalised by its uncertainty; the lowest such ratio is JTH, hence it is 19.9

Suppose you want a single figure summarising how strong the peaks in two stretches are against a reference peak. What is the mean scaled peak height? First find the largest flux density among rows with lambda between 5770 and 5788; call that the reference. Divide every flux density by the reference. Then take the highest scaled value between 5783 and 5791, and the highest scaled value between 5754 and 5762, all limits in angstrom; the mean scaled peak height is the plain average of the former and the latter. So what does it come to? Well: 1.01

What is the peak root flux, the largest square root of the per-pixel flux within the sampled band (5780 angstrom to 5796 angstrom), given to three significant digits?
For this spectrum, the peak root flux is 1.05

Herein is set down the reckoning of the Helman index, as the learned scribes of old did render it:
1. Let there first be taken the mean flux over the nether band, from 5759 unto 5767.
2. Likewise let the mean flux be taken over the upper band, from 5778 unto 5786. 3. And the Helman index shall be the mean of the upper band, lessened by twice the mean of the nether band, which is -0.95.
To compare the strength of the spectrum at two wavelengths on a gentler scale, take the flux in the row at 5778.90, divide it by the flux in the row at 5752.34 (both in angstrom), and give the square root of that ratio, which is 1.00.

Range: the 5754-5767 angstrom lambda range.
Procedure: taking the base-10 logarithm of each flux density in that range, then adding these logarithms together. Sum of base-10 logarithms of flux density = -0.01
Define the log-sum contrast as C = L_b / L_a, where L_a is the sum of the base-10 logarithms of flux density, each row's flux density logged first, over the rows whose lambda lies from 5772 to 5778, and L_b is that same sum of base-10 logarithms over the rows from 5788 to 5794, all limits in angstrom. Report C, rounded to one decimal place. -1.4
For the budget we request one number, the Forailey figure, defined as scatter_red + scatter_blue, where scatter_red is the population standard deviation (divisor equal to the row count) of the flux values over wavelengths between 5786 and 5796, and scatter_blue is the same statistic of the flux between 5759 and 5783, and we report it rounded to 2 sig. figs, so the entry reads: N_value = 0.080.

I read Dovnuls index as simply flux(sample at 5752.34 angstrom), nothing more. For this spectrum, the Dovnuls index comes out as 0.975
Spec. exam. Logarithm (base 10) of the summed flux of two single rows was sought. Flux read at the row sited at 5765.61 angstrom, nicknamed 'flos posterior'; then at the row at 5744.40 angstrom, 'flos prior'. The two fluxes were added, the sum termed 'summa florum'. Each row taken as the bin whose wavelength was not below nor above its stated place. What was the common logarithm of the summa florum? 0.303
